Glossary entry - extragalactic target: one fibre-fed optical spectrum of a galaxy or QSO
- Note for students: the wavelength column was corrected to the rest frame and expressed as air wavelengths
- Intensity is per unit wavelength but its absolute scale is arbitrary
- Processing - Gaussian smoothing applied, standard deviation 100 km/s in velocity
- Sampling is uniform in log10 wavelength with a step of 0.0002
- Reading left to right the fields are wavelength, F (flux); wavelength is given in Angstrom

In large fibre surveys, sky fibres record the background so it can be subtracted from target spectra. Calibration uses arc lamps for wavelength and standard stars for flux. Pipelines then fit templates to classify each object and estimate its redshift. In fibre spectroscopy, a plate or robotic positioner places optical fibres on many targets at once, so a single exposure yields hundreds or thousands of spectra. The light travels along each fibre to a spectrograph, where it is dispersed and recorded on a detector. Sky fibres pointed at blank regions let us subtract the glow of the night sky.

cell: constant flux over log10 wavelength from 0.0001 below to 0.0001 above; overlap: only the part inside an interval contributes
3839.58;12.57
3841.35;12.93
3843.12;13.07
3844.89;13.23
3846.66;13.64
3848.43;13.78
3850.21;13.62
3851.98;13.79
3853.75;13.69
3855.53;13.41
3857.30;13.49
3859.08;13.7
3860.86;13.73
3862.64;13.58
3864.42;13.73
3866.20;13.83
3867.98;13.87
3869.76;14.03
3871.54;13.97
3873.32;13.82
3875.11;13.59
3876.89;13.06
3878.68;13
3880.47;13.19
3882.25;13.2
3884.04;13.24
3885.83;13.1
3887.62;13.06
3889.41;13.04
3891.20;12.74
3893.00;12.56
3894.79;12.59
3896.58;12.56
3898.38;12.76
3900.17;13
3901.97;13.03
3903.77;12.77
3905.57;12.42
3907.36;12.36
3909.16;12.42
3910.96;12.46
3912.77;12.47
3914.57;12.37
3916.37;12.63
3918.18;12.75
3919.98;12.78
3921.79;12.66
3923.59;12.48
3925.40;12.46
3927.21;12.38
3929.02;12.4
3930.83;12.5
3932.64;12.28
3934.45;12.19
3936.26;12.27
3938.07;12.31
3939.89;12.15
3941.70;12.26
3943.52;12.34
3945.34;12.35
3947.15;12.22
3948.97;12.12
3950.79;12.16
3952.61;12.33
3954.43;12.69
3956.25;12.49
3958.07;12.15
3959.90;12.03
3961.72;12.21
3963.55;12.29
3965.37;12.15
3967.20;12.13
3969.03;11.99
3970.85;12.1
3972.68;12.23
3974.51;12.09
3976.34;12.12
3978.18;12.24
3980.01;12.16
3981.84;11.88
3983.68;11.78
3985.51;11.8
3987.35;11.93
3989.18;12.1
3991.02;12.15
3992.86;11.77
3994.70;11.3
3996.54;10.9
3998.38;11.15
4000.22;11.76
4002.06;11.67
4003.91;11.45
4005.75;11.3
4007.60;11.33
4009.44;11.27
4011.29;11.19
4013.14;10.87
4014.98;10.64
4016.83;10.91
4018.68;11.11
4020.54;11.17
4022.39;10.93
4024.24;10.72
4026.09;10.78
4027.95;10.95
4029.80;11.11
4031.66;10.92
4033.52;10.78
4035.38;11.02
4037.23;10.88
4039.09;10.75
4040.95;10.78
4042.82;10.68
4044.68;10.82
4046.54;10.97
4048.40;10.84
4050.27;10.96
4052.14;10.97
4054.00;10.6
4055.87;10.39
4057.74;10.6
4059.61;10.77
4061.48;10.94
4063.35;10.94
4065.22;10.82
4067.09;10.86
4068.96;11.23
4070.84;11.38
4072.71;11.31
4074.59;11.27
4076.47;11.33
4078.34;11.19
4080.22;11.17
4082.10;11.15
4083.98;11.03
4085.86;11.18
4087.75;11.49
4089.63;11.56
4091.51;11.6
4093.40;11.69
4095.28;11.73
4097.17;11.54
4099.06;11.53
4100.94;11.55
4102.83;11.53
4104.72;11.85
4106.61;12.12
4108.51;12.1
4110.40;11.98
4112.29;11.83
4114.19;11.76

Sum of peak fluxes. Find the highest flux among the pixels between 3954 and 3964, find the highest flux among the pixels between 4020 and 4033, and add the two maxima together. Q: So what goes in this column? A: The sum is 23.9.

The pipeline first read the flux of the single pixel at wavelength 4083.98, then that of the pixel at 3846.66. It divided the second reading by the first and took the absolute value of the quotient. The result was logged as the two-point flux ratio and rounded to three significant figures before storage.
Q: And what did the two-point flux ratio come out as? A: 1.24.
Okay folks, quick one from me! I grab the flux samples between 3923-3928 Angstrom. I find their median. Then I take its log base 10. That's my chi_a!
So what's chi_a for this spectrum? 1.10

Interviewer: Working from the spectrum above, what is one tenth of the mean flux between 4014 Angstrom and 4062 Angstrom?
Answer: 1.08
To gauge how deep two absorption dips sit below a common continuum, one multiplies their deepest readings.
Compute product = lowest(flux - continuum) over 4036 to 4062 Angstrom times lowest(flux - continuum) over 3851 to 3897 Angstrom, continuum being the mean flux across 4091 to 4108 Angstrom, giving -1.1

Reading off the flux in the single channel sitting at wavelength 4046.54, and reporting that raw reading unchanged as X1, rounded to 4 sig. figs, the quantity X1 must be 10.97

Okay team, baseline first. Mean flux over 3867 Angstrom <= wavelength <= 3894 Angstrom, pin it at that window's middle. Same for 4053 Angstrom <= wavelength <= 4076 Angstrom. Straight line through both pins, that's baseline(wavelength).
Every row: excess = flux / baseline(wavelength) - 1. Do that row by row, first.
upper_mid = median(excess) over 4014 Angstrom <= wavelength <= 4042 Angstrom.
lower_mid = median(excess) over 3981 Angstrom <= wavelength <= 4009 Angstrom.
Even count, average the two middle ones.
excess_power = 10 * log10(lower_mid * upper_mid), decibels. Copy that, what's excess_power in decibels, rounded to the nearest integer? -33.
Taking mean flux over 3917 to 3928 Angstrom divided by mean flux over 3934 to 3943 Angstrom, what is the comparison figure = 1.03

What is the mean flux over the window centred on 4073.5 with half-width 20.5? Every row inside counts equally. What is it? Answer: 11.1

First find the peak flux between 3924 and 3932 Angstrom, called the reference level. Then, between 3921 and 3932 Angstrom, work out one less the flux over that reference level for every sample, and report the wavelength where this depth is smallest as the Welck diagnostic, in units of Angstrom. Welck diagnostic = 3921.79 Angstrom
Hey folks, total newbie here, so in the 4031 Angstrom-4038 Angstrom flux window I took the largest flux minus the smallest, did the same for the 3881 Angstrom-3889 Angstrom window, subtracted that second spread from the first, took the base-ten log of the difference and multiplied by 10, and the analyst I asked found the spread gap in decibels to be -12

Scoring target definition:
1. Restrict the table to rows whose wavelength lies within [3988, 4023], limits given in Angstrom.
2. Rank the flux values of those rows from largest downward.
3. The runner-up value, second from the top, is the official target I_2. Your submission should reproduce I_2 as 12.1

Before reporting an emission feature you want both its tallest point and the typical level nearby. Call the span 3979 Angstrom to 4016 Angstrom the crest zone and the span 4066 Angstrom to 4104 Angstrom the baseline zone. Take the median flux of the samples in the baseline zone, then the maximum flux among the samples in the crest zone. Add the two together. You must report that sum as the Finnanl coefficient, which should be 23.5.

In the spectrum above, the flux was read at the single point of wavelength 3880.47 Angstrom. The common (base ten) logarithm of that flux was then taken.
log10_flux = 1.12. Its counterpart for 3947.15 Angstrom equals 1.09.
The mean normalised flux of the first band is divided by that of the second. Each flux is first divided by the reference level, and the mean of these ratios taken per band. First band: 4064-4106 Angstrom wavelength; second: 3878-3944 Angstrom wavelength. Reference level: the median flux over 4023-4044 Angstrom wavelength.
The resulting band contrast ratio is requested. 0.900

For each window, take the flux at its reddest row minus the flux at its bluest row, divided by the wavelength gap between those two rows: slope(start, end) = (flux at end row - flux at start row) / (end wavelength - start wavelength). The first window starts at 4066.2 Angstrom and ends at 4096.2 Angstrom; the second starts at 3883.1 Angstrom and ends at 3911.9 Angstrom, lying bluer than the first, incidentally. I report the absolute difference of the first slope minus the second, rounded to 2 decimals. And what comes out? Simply 0.06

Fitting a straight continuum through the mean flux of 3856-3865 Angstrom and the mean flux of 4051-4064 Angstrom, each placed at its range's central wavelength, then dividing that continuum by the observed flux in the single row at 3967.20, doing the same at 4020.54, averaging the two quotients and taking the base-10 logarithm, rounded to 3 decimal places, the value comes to 0.001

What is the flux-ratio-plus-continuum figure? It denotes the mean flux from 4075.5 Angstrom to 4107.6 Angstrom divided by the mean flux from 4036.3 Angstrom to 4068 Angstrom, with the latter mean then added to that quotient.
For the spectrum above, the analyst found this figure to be 11.9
